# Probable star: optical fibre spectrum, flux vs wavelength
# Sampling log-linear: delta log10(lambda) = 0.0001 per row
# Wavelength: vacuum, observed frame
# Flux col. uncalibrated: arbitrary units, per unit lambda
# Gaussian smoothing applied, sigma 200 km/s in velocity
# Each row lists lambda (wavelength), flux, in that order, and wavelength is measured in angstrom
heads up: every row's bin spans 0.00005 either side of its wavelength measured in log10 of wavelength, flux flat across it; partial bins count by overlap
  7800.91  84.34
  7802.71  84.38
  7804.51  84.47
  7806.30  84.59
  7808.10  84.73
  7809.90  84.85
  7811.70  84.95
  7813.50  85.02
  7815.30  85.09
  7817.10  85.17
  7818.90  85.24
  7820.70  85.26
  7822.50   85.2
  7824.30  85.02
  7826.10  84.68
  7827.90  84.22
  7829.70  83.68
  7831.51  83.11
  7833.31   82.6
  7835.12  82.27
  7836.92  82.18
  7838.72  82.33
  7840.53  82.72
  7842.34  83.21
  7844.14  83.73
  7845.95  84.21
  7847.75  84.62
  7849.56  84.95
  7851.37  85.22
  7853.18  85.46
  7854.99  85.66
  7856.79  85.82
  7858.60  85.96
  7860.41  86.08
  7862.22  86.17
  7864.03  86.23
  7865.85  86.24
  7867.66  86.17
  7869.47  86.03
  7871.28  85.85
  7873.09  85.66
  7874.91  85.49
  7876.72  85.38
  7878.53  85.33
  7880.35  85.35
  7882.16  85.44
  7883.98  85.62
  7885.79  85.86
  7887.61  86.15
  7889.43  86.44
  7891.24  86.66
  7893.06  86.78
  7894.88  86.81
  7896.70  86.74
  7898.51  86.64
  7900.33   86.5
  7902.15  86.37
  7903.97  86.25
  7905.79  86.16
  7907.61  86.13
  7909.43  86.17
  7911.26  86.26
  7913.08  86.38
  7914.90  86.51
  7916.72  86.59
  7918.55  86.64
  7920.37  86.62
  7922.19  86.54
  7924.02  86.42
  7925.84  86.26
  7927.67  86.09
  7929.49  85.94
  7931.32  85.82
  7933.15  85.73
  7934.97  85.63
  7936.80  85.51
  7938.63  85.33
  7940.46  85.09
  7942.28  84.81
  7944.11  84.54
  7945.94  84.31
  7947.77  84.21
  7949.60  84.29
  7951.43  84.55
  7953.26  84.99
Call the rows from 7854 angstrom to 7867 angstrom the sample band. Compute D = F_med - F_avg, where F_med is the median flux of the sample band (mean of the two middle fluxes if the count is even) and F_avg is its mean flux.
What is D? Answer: 0.06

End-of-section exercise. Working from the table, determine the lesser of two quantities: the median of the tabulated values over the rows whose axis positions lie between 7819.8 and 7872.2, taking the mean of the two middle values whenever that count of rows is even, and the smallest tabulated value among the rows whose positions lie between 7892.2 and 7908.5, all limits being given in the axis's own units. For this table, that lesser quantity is 85.0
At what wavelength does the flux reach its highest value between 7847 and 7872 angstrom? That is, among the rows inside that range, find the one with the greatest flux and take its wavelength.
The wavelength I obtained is 7865.85 angstrom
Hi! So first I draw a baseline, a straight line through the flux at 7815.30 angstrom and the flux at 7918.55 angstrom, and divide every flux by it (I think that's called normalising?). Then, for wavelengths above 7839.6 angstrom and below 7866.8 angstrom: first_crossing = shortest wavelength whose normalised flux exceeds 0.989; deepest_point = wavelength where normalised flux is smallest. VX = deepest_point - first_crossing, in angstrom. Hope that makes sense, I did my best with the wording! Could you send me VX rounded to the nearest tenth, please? -9.0 angstrom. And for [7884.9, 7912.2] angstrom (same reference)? 21.8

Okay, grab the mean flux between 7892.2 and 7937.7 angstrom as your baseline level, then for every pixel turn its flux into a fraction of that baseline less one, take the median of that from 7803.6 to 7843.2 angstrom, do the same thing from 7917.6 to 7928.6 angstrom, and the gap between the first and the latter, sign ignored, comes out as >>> 0.021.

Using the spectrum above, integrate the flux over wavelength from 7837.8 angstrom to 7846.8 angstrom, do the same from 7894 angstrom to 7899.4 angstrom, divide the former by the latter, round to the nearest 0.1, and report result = 1.6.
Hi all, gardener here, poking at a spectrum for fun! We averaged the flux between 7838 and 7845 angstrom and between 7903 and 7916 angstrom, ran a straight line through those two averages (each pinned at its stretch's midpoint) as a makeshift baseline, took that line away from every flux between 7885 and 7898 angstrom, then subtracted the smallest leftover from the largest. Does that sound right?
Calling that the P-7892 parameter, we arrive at 0.57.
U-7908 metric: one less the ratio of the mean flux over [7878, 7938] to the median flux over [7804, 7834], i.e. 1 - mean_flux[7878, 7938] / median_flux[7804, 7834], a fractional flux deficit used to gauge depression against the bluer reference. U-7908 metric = -0.016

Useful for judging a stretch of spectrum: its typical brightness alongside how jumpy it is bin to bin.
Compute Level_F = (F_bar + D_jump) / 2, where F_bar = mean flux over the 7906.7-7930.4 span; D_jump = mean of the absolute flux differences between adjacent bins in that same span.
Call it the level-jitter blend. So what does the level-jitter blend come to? 43.2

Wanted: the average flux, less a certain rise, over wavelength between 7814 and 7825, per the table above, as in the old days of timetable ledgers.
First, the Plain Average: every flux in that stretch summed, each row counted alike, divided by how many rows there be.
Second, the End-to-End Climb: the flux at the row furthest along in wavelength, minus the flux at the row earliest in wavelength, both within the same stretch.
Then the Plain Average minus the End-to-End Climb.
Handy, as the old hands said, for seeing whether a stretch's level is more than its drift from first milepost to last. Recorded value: 85.2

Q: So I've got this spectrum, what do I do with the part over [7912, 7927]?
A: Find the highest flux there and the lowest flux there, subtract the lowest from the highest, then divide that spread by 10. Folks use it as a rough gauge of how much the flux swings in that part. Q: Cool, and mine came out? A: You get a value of 0.038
